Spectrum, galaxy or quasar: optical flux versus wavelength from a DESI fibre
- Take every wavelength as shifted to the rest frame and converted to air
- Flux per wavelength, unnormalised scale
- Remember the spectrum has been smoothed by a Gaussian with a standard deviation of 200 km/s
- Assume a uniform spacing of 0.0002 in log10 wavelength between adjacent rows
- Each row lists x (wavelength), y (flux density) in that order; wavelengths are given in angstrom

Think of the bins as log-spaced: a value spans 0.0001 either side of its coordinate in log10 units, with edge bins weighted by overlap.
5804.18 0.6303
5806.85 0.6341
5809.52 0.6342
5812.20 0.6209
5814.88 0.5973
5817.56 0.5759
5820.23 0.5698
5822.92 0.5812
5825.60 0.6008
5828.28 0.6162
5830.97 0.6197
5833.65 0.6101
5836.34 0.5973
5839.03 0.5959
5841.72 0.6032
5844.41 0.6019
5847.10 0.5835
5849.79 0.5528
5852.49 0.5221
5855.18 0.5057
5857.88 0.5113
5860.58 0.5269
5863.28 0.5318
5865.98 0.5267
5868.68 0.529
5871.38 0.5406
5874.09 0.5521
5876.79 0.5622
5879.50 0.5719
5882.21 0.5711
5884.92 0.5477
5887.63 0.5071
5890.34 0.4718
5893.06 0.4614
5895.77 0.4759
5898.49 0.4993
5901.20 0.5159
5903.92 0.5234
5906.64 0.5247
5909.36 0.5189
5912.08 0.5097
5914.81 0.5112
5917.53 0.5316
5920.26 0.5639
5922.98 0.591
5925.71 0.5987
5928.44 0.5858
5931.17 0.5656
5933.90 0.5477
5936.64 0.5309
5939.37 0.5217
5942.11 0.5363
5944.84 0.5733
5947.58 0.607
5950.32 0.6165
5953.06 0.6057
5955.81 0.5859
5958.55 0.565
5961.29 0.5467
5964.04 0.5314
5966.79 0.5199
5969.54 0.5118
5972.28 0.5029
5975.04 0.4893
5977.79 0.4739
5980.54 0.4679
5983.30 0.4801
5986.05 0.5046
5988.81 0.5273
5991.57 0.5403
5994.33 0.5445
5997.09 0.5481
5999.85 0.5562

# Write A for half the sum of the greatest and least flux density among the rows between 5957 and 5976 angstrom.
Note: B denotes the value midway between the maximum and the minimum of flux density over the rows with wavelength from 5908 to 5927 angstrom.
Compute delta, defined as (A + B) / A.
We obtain 2.05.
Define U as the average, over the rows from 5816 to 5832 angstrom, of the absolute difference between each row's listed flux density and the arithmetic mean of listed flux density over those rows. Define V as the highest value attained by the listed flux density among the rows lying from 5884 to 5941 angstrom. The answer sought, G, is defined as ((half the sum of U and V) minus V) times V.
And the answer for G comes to -0.174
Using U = 0.018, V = 0.5987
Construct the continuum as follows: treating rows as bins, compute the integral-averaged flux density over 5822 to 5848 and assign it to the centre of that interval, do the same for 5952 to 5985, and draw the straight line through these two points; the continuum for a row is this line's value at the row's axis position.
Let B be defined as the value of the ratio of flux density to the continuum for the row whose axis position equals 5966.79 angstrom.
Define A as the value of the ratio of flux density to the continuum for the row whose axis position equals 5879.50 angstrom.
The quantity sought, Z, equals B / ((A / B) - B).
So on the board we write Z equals 135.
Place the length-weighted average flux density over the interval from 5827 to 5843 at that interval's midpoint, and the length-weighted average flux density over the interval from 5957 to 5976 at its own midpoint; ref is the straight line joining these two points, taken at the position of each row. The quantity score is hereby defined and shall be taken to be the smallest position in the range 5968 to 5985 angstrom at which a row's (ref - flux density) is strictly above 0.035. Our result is 5977.79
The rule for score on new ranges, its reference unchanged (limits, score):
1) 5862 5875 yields 5863.28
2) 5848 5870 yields 5849.79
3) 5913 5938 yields 5914.81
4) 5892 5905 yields 5893.06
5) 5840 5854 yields 5849.79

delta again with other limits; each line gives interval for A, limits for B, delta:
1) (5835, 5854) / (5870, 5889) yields 1.96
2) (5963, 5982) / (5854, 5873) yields 2.05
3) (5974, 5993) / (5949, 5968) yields 2.13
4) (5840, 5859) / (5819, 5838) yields 2.07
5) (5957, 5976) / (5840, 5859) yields 2.05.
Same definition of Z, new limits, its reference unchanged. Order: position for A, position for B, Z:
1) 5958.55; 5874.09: 6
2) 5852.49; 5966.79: -9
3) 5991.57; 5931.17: -65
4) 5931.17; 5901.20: 4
